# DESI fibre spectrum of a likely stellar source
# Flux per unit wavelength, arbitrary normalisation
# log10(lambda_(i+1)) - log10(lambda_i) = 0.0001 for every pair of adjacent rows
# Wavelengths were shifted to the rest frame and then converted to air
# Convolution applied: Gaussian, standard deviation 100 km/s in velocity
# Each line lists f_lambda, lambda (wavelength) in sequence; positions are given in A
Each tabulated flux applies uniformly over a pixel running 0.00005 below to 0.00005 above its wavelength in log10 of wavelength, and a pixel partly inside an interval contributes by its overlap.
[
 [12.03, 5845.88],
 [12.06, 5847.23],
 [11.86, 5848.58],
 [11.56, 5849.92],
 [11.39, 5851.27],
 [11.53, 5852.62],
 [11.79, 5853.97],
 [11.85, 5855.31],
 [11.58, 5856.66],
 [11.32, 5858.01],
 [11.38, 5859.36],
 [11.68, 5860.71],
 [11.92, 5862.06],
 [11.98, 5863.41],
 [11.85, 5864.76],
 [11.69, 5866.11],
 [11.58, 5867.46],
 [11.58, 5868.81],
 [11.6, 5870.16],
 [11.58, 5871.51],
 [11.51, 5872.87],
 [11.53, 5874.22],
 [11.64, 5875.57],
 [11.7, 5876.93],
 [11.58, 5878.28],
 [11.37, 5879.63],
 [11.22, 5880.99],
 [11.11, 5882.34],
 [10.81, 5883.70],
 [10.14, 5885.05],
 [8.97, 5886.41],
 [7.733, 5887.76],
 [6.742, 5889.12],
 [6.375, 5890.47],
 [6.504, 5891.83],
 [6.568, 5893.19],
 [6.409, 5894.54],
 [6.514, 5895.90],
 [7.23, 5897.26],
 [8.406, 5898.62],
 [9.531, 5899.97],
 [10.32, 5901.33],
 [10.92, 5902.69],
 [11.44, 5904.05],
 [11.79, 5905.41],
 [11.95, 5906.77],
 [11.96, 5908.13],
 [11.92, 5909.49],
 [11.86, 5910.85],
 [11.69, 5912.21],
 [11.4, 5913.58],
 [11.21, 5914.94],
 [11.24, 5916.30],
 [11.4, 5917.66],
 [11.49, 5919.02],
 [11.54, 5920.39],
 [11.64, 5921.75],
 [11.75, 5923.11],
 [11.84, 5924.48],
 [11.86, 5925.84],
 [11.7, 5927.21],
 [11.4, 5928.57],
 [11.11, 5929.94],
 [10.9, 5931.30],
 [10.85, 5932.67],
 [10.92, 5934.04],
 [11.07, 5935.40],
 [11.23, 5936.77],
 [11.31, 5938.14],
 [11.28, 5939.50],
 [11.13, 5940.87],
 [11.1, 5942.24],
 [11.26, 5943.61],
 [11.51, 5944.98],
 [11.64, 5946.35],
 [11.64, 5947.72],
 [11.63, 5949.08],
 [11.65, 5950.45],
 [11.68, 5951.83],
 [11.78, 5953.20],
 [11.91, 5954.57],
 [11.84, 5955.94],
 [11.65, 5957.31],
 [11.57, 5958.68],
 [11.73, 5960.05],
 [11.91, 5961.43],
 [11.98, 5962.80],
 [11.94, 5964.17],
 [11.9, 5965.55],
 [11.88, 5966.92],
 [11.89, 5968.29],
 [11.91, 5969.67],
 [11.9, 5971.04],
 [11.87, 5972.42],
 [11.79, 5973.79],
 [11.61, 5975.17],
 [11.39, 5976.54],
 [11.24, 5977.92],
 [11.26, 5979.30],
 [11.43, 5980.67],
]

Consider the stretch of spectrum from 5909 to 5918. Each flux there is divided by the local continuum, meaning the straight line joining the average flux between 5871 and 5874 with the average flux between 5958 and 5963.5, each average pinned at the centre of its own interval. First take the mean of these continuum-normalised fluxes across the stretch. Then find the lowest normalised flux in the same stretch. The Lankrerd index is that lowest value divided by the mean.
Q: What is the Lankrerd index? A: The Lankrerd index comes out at 0.97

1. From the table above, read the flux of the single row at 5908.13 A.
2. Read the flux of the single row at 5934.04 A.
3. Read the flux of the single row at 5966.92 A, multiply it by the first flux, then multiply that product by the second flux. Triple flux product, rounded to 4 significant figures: 1552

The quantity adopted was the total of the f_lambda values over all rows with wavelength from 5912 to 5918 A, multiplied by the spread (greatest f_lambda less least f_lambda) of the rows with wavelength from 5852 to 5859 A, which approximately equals 30.2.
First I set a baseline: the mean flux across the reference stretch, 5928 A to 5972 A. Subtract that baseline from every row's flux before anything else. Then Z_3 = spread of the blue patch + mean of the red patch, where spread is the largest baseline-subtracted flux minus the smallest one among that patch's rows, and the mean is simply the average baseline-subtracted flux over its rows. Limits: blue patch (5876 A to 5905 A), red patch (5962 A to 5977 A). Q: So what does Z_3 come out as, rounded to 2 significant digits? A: 5.6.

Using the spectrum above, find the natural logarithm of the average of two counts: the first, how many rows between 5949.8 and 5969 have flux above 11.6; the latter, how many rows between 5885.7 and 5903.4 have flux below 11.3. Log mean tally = 2.6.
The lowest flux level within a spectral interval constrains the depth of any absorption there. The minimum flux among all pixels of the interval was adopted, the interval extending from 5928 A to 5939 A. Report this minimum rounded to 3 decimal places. 10.850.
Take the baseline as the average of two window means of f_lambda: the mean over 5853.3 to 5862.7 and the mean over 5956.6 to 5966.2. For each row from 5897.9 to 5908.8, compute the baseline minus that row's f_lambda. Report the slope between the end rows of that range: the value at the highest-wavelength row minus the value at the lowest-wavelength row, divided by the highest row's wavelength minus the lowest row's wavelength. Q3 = -0.37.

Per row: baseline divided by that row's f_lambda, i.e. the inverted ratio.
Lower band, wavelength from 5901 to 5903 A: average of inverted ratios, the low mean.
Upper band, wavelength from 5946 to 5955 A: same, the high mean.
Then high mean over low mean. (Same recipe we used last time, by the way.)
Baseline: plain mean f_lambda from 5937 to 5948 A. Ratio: 0.91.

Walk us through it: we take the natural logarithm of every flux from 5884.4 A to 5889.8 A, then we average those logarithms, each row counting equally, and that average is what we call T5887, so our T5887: 2.116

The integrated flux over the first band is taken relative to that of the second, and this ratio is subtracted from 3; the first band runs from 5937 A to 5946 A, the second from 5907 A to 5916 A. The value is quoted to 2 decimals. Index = 2.03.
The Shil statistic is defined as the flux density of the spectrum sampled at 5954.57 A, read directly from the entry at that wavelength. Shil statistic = 11.91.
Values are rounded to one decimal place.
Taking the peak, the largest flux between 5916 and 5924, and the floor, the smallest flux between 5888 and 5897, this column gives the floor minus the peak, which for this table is -5.4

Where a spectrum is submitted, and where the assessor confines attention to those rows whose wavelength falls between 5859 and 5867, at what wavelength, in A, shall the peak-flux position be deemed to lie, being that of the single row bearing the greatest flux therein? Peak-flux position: 5863.41 A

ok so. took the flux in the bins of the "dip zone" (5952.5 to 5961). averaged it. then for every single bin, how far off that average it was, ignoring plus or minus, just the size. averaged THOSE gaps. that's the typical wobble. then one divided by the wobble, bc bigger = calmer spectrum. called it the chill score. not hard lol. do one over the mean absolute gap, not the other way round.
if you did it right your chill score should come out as 10.3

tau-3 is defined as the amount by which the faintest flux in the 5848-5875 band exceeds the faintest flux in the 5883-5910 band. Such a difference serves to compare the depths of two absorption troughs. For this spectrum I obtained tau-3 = 4.9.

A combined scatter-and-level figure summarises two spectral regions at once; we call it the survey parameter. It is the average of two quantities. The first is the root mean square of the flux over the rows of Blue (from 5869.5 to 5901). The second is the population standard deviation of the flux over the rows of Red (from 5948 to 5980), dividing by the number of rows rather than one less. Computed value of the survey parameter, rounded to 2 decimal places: 4.94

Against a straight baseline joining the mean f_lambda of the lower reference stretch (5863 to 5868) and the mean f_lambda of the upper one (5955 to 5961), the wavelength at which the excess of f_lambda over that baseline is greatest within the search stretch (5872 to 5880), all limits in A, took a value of 5876.93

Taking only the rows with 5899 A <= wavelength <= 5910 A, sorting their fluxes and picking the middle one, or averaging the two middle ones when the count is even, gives 11.6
